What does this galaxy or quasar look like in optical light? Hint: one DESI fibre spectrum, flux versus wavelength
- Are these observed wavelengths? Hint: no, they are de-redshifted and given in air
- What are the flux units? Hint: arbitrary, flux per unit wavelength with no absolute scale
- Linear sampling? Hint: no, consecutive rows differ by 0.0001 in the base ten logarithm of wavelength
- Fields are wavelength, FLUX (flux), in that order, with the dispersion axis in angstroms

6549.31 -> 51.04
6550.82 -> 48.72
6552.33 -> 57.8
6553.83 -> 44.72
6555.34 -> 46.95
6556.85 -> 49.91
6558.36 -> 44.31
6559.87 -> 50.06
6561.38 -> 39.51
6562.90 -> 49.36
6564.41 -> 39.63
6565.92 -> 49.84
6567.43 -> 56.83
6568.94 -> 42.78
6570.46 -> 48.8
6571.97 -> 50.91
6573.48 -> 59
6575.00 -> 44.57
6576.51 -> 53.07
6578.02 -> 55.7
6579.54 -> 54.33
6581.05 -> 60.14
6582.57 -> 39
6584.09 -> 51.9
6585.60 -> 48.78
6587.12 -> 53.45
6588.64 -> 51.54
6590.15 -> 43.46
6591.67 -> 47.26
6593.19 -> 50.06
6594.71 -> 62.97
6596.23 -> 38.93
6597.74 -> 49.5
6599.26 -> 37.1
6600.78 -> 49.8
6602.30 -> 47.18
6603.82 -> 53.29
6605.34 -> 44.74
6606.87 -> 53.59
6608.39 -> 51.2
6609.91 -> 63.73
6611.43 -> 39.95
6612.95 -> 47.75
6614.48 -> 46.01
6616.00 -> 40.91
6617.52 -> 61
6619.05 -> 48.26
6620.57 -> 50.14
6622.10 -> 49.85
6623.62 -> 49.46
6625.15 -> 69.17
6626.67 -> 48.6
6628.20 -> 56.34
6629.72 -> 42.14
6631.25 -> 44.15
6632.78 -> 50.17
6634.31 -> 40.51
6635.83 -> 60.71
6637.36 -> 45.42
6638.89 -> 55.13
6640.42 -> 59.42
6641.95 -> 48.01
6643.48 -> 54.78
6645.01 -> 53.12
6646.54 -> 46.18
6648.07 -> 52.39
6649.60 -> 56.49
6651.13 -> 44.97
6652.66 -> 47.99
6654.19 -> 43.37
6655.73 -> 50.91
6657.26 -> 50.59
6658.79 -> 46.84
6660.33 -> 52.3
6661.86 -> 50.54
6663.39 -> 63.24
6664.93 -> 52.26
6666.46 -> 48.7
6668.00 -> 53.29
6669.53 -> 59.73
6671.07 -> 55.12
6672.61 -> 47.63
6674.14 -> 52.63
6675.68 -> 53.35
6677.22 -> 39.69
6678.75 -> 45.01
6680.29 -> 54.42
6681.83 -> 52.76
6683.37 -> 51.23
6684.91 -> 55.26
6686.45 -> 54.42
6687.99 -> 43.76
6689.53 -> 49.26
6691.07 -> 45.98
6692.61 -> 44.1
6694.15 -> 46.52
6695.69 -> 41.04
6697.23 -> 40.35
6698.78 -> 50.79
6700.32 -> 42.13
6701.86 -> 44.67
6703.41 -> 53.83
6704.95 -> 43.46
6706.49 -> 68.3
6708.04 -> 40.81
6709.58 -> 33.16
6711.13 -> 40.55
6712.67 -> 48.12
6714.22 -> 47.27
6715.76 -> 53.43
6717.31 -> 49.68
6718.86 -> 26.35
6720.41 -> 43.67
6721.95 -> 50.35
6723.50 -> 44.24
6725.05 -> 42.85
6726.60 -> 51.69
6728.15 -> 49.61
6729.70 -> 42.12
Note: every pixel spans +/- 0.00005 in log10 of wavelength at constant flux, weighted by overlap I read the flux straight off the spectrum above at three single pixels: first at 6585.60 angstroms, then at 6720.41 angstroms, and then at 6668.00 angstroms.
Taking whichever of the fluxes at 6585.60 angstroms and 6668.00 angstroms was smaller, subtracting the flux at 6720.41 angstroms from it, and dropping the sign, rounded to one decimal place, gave 5.1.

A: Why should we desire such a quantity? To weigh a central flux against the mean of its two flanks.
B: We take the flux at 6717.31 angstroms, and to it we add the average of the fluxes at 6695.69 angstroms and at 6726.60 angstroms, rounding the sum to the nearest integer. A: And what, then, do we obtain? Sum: 96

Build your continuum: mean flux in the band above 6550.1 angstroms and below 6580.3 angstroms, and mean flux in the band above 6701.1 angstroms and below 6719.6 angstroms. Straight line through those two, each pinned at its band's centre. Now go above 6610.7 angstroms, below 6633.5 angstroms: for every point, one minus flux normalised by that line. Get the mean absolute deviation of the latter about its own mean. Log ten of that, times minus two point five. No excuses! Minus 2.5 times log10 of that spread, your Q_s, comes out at 2.40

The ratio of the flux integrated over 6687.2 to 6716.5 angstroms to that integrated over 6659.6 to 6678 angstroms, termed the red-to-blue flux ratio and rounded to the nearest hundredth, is 1.40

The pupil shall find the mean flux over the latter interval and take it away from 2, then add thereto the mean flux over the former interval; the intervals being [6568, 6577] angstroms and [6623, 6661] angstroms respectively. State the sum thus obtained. 1.1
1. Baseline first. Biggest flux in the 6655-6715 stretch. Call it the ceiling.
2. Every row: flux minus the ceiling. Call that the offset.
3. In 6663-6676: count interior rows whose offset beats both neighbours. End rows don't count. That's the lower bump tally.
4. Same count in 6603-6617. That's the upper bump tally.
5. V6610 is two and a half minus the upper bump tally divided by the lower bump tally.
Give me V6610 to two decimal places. -0.50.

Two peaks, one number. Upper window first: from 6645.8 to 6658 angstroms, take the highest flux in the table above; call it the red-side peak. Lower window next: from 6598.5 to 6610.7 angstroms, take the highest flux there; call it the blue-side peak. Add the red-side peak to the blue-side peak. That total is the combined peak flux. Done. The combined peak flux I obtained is 120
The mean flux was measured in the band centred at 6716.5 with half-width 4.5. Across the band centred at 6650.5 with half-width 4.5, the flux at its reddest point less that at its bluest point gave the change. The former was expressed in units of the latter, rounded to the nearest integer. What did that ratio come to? -16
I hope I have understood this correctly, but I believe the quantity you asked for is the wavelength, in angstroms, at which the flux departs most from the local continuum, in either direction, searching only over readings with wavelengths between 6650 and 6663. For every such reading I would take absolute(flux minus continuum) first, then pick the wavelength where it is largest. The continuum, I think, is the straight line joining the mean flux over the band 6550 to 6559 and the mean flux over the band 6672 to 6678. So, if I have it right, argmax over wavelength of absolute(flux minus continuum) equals 6654.19 angstroms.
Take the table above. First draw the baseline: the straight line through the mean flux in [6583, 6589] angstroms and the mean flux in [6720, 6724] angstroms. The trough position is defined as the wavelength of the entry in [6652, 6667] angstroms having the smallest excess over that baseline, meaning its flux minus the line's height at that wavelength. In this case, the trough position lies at 6654.19 angstroms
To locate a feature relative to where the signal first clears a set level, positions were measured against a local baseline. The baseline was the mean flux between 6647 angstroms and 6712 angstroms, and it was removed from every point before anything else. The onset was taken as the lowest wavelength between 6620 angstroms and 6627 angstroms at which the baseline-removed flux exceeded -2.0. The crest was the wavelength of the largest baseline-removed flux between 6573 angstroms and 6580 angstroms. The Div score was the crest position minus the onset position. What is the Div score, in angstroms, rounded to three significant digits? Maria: -47.1 angstroms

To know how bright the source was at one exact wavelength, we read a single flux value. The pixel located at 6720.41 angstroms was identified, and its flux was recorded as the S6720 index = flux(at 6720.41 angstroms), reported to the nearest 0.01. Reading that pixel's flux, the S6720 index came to 43.67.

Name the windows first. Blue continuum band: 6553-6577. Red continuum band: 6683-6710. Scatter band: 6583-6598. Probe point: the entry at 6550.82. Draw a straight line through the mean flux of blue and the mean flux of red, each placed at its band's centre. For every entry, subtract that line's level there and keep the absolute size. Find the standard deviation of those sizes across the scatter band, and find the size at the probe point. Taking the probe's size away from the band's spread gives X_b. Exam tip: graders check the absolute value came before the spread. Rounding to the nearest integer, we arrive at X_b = 4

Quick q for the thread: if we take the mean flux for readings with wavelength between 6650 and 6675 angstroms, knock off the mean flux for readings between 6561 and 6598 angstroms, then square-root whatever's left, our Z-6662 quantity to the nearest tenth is 1.3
